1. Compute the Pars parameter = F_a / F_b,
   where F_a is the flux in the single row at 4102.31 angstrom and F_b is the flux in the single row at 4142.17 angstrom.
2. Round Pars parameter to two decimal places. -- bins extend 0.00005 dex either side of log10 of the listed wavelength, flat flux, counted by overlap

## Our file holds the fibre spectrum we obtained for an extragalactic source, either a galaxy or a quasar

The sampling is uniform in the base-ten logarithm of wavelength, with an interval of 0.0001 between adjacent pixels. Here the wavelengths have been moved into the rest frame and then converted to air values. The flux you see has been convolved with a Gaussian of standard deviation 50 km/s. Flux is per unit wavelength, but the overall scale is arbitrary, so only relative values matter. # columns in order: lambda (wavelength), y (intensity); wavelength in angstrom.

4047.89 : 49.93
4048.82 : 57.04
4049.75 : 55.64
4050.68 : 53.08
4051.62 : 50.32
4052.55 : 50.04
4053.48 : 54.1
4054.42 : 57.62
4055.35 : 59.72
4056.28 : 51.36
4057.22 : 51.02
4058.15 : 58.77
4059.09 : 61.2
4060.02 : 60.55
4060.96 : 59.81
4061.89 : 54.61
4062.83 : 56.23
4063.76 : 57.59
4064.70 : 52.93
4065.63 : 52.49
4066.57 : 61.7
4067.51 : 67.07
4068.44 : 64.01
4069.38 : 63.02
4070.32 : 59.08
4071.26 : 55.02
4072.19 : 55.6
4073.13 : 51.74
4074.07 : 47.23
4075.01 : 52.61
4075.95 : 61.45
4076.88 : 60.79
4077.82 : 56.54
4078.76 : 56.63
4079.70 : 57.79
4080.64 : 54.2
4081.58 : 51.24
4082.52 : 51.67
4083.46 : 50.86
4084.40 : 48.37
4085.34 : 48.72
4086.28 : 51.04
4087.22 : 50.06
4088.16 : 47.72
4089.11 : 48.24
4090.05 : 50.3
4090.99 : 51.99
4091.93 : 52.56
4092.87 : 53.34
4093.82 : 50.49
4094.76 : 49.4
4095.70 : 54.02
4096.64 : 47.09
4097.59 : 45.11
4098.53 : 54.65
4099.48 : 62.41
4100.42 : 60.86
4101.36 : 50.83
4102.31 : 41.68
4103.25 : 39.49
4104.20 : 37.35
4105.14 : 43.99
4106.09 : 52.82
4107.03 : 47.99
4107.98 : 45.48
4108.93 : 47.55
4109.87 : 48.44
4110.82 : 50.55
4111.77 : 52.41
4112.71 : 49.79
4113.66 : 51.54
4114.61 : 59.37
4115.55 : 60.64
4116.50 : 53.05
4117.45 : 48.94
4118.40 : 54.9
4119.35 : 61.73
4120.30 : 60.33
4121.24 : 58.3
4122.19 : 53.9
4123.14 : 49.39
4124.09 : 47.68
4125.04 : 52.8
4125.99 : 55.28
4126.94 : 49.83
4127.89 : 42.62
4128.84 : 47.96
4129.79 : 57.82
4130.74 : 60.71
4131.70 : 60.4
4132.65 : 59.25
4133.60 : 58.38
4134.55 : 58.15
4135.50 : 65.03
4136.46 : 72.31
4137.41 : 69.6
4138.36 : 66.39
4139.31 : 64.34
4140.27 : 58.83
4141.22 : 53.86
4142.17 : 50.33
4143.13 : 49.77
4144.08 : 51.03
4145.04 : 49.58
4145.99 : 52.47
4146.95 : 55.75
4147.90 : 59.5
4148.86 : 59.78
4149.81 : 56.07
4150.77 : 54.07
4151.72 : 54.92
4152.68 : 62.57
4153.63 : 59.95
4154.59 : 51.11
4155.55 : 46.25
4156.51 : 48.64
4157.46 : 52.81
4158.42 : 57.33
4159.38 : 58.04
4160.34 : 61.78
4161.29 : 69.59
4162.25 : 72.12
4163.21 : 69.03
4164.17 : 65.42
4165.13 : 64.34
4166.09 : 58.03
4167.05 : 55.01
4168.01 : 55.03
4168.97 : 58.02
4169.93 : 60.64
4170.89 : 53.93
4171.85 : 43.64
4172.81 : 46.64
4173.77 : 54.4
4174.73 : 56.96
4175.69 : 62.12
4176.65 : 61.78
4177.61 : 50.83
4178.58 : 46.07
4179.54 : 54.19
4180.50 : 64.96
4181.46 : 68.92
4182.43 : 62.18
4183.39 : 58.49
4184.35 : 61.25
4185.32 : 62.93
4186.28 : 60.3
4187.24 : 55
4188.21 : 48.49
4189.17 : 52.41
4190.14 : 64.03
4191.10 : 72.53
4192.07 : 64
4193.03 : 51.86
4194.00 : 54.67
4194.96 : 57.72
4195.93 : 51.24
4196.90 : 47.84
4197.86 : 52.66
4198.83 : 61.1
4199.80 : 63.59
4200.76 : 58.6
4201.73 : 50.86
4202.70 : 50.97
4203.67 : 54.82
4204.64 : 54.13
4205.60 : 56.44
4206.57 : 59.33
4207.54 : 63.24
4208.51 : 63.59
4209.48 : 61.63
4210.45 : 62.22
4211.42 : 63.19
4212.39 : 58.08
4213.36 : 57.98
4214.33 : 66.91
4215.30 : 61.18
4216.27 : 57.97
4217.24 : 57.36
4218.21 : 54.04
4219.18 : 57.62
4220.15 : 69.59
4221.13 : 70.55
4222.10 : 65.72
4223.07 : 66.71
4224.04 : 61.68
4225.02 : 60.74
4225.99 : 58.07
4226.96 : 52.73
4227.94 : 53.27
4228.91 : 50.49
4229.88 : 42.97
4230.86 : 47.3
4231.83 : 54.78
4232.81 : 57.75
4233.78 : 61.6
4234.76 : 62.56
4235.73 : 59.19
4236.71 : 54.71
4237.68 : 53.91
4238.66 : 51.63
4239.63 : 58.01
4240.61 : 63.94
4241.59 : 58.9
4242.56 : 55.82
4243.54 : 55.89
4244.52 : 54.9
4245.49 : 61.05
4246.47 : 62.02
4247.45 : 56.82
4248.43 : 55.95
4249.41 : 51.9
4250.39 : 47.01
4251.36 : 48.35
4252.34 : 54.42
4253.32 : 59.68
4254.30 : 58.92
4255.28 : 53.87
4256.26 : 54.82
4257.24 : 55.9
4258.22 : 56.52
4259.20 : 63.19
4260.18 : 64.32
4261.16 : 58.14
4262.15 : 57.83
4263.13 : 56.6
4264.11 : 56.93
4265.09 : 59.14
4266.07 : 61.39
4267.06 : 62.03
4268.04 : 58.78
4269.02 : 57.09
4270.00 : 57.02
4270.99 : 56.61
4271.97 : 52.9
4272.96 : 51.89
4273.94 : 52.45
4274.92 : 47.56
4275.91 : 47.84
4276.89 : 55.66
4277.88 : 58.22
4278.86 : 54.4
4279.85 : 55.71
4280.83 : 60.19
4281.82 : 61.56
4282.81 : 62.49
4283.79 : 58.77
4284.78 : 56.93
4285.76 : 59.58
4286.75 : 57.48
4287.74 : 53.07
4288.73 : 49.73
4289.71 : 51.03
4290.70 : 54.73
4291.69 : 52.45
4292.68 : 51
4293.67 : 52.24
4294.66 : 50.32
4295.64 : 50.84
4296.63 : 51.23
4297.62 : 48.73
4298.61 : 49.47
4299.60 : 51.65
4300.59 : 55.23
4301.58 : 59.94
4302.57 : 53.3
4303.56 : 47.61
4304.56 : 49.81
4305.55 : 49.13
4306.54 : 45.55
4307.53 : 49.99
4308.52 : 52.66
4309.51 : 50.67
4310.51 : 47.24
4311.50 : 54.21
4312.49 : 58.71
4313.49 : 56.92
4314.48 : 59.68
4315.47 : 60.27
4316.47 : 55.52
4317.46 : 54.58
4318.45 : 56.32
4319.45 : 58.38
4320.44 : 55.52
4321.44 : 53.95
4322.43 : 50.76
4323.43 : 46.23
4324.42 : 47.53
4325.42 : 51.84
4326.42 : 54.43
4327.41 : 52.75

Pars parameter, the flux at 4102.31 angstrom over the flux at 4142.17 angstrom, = 0.83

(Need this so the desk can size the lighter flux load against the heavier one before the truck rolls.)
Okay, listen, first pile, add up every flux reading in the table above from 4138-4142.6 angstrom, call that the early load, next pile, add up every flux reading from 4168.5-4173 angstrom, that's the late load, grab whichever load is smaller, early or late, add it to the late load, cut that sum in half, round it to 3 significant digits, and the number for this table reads 263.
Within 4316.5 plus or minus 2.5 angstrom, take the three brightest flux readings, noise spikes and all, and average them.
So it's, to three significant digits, 58.8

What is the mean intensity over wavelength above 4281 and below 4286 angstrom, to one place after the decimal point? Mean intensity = 59.9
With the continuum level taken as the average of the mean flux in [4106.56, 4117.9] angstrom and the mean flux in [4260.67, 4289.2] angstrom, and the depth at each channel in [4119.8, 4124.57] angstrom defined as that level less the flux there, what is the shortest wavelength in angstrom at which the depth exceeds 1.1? 4123.14 angstrom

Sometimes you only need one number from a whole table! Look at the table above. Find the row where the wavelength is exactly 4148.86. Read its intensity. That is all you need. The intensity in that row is 59.78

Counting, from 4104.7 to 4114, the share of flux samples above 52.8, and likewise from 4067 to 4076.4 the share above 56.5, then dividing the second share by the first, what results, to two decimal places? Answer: 5.00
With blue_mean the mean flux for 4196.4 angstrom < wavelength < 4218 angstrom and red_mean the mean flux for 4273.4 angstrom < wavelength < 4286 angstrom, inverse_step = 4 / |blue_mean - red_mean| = 1.9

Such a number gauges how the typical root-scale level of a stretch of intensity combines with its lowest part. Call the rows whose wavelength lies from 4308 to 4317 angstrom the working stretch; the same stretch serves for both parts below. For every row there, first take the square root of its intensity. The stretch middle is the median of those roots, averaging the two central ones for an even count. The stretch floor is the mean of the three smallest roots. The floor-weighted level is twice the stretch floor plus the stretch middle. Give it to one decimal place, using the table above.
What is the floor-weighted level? 21.6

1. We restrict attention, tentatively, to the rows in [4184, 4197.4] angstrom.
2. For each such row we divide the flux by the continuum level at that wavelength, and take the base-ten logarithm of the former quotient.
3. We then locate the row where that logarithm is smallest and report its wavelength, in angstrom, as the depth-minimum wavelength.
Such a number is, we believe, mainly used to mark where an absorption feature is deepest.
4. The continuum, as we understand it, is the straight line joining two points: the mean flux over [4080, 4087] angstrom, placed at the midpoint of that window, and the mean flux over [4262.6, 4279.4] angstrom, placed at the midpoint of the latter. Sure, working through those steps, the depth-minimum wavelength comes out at 4196.90 angstrom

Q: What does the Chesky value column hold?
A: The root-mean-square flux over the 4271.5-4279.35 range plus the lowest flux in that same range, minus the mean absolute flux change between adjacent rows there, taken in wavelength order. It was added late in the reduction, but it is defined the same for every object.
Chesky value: 97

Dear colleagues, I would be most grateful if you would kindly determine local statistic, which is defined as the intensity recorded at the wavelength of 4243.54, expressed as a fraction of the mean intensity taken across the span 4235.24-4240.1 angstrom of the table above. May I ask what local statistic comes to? 1.01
